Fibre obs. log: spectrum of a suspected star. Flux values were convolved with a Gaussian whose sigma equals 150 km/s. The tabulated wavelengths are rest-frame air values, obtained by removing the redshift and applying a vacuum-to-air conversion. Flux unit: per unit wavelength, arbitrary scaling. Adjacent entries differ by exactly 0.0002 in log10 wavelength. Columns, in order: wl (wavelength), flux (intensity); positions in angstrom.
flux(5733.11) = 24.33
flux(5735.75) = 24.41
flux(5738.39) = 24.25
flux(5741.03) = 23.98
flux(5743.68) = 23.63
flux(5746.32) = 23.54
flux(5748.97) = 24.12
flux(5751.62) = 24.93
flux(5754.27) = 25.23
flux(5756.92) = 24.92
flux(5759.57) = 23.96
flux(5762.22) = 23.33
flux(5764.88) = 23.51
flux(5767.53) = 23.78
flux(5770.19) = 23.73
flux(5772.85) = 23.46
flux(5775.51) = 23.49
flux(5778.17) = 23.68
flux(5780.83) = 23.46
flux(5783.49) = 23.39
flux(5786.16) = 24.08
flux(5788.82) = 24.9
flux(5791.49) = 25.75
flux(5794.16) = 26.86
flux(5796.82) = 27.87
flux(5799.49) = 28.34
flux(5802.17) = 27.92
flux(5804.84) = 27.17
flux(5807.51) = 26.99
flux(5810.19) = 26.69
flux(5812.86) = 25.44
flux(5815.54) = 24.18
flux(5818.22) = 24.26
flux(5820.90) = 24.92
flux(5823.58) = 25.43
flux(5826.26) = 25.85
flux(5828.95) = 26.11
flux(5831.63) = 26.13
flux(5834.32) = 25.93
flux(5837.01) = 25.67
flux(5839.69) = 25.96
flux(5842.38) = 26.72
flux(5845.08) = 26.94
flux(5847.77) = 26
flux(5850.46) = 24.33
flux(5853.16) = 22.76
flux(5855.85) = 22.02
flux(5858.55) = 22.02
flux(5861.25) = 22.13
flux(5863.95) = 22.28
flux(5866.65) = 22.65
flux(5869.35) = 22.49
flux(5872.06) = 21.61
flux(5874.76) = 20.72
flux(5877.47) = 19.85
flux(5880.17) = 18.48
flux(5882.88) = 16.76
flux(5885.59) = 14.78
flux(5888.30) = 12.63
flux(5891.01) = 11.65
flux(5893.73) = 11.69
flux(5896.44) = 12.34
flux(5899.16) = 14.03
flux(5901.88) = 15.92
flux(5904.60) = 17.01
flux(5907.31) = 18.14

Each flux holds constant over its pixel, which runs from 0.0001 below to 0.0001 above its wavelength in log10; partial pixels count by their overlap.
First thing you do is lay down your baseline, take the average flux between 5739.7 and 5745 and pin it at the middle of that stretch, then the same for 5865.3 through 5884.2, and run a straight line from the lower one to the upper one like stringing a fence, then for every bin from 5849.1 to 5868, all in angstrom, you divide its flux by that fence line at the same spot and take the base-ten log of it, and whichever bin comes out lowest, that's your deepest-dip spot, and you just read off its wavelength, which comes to 5855.85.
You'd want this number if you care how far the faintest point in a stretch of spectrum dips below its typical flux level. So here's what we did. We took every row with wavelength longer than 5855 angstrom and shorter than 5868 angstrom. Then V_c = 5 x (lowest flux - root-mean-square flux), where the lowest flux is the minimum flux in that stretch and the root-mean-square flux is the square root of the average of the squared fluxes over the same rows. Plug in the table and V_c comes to -1.0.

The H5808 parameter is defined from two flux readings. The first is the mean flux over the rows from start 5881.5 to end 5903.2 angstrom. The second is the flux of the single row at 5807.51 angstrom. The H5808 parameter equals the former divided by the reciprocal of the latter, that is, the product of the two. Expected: 370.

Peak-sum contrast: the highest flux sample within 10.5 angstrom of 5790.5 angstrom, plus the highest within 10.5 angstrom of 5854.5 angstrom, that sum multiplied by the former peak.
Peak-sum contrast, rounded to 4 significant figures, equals 1567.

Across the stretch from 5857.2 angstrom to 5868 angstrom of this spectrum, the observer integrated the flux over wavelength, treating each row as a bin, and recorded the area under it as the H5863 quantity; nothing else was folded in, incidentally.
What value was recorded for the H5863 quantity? 241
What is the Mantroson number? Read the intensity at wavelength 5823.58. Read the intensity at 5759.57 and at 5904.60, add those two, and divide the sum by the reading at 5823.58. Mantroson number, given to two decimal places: 1.61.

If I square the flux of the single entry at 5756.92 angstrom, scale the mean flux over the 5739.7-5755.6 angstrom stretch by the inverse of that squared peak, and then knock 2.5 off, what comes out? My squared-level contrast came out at -2.46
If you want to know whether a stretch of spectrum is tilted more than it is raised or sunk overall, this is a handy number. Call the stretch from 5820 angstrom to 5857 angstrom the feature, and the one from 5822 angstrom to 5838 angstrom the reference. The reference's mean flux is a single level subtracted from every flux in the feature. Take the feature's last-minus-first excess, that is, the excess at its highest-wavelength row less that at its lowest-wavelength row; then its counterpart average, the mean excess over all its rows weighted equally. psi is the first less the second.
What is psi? -2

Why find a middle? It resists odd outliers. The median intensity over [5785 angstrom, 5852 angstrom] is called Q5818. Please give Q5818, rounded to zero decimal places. 26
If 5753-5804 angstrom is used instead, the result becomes 24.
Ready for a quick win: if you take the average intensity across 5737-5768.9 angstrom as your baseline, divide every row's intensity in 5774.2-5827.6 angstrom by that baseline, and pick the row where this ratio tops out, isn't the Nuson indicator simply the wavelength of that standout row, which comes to 5799.49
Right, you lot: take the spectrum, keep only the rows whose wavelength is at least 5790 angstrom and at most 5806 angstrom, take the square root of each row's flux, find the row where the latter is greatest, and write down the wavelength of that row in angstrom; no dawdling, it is 5799.49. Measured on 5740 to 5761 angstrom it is 5754.27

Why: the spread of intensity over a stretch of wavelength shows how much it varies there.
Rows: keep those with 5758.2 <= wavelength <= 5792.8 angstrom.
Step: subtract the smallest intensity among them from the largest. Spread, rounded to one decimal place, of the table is 2.4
